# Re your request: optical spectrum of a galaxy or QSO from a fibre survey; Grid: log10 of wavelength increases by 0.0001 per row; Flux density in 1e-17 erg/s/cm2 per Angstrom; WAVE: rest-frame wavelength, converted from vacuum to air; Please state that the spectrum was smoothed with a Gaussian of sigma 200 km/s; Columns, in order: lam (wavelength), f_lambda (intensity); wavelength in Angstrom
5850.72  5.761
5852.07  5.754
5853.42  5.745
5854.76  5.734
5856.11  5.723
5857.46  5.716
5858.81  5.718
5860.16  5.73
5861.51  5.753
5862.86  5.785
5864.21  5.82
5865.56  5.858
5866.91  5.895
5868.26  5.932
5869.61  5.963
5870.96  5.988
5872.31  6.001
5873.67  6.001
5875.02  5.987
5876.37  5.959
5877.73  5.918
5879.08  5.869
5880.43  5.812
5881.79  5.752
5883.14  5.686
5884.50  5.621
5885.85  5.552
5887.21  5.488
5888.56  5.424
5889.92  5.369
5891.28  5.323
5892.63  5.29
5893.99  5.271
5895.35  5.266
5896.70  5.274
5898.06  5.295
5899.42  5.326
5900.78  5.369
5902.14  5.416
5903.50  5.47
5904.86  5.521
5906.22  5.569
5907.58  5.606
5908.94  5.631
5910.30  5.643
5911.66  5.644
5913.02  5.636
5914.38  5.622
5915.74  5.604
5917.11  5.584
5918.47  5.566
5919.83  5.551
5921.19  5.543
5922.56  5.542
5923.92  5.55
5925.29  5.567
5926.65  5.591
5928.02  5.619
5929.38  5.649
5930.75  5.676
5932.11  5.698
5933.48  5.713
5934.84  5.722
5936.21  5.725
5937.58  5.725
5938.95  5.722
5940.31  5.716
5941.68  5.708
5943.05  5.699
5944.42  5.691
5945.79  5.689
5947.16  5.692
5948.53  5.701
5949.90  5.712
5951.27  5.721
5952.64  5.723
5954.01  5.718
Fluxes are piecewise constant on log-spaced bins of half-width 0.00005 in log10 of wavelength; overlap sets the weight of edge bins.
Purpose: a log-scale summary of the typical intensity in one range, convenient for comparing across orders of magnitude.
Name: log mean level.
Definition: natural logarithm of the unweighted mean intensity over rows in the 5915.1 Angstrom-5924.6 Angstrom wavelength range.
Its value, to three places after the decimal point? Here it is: 1.716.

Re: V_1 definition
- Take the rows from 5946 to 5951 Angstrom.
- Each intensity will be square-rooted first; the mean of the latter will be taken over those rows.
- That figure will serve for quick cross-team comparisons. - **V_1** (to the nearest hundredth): 2.39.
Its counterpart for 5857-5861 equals 2.39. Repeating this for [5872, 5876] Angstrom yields 2.45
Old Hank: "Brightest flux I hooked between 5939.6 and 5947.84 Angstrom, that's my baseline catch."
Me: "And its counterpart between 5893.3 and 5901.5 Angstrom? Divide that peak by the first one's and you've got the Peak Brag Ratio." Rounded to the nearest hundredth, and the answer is 0.94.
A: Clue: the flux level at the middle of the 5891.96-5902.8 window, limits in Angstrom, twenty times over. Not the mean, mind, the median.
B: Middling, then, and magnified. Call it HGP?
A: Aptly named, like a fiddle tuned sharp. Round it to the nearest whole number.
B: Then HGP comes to 106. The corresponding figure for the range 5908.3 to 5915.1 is 113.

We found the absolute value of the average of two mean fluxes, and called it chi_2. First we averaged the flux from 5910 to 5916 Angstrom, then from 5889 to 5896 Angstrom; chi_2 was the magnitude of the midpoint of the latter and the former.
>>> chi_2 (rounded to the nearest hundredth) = 5.47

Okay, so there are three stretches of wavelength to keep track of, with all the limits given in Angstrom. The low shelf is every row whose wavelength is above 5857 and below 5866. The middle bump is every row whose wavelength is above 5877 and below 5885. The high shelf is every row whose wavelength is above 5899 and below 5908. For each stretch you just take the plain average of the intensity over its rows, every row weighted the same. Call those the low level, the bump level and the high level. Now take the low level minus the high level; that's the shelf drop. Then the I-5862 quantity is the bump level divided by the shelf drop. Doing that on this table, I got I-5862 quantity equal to 19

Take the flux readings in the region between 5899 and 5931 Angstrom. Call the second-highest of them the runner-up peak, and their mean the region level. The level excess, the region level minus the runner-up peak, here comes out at -0.09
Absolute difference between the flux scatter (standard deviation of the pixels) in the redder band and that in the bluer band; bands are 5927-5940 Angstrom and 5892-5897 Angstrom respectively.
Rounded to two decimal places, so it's 0.03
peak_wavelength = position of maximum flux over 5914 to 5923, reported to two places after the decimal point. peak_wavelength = 5914.38 Angstrom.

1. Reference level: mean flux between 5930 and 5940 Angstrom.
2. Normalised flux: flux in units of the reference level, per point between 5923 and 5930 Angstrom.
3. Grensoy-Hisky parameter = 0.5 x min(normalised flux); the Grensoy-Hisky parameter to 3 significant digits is 0.486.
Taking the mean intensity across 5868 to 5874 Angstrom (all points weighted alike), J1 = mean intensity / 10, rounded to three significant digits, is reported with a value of 0.598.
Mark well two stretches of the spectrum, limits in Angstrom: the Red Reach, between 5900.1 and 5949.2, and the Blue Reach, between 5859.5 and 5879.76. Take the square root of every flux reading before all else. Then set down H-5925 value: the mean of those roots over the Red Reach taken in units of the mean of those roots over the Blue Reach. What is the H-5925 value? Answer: 0.98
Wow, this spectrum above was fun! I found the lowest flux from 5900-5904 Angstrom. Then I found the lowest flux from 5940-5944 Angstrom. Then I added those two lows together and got 11.1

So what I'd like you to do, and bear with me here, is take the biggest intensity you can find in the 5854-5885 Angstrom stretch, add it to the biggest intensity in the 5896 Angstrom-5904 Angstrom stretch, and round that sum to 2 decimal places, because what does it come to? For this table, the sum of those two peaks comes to 11.47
